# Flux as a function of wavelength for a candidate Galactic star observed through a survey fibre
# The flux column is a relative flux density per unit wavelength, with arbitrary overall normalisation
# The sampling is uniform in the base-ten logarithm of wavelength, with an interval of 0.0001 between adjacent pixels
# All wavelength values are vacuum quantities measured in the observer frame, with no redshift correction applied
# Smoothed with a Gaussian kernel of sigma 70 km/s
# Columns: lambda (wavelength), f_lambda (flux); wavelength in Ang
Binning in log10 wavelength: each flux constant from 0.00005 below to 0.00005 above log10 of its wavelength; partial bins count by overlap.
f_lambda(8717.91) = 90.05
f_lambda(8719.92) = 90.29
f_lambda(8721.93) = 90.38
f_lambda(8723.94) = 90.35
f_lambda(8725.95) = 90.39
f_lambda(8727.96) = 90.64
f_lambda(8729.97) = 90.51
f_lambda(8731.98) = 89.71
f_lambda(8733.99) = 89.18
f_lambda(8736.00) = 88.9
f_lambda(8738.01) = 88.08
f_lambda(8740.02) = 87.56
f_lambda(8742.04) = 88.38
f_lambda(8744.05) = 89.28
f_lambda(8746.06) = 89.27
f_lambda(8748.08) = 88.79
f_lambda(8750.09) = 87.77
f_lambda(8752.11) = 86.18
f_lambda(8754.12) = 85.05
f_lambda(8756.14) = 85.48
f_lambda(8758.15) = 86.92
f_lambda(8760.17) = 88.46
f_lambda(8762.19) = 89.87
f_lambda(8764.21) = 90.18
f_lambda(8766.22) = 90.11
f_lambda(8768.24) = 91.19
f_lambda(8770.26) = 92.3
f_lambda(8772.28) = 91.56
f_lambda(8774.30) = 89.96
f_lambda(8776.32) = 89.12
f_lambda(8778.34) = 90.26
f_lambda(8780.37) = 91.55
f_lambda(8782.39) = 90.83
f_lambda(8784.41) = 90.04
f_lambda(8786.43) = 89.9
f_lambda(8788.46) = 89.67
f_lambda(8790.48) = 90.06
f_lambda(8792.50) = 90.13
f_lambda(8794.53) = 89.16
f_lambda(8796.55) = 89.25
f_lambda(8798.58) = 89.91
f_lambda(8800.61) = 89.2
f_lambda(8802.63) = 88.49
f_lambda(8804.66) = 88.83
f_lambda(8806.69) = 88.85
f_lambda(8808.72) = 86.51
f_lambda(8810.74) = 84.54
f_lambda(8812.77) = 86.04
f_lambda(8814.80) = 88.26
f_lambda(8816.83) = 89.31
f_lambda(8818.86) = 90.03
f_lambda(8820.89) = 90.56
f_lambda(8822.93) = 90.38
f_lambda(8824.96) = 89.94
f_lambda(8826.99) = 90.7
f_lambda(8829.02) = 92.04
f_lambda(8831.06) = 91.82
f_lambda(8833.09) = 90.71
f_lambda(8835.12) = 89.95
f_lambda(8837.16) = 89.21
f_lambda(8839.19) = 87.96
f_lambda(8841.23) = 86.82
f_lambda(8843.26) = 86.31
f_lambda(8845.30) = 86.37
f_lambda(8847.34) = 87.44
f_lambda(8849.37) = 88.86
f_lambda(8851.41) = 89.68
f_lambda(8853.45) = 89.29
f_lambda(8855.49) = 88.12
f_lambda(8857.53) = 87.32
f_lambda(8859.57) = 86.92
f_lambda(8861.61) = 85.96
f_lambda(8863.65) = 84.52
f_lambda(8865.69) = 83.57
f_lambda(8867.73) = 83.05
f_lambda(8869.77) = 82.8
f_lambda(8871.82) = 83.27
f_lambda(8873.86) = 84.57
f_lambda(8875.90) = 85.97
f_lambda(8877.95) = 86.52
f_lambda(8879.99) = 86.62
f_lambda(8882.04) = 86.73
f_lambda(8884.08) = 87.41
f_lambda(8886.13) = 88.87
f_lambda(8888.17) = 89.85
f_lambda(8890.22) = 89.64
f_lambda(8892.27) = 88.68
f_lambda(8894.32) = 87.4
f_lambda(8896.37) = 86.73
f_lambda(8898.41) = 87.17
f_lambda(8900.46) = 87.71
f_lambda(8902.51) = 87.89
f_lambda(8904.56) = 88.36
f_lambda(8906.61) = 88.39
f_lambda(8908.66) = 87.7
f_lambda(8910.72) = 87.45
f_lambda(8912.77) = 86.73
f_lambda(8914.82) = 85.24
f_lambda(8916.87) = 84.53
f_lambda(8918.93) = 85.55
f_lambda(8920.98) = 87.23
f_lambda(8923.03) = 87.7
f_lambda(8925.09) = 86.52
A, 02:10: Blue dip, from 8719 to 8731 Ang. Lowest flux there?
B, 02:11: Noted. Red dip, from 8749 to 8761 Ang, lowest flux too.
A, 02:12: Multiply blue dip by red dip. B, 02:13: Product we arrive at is 7679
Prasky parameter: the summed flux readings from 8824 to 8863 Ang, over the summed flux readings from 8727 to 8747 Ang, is 1.9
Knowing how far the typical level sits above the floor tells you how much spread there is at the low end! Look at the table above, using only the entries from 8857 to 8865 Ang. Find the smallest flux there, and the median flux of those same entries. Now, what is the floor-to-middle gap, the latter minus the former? 1.92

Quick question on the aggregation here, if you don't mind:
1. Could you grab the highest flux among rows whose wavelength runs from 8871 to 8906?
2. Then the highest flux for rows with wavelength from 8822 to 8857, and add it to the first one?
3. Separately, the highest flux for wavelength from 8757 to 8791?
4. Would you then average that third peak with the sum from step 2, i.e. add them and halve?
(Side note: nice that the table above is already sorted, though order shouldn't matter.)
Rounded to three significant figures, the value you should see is 137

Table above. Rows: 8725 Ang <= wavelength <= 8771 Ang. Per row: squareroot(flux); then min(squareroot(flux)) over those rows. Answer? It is 9.22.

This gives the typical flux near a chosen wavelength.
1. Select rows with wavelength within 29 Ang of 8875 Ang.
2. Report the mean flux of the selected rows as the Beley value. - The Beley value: 86.9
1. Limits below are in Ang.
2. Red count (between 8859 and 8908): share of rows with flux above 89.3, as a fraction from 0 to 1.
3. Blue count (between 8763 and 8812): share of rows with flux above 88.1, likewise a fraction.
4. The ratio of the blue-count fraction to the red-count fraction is 11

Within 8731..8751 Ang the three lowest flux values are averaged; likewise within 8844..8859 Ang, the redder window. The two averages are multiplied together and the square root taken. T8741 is 87.4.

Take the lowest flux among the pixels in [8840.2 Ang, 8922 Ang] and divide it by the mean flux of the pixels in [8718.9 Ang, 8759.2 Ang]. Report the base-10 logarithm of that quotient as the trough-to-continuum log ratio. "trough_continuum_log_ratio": -0.030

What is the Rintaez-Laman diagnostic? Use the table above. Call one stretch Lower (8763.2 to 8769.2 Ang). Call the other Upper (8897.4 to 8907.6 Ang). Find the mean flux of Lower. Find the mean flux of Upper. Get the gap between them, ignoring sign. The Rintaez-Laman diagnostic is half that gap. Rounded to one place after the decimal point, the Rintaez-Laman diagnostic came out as 1.3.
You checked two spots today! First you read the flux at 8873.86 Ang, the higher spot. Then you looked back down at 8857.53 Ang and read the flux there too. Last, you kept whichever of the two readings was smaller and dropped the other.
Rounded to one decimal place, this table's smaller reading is 84.6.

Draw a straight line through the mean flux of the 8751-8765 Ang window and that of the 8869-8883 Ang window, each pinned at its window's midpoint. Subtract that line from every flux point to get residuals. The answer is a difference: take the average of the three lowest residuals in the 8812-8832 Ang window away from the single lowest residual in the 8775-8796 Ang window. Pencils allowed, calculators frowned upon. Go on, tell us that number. 0.5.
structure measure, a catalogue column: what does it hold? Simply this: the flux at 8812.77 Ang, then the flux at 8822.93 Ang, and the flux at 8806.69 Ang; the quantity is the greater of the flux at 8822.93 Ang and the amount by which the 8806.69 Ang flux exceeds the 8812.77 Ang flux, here 90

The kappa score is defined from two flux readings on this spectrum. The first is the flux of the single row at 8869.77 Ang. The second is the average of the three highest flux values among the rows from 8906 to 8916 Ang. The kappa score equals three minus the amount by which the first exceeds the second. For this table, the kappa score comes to 8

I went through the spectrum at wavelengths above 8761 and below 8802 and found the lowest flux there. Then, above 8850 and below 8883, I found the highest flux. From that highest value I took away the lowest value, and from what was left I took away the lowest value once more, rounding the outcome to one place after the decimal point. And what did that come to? -88.6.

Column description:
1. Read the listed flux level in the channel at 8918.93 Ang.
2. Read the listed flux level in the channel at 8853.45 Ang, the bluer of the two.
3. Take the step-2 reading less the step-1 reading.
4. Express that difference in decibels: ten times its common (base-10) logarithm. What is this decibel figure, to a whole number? 6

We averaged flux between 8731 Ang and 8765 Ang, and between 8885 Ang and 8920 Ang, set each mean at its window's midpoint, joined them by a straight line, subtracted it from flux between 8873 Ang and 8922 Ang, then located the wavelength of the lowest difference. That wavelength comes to 8873.86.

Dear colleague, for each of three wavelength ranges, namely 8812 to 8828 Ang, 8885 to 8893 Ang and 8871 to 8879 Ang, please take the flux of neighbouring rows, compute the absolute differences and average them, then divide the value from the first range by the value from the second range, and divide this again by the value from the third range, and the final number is 1.1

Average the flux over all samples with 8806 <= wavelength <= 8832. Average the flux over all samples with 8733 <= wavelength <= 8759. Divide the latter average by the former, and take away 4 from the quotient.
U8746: -3.02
